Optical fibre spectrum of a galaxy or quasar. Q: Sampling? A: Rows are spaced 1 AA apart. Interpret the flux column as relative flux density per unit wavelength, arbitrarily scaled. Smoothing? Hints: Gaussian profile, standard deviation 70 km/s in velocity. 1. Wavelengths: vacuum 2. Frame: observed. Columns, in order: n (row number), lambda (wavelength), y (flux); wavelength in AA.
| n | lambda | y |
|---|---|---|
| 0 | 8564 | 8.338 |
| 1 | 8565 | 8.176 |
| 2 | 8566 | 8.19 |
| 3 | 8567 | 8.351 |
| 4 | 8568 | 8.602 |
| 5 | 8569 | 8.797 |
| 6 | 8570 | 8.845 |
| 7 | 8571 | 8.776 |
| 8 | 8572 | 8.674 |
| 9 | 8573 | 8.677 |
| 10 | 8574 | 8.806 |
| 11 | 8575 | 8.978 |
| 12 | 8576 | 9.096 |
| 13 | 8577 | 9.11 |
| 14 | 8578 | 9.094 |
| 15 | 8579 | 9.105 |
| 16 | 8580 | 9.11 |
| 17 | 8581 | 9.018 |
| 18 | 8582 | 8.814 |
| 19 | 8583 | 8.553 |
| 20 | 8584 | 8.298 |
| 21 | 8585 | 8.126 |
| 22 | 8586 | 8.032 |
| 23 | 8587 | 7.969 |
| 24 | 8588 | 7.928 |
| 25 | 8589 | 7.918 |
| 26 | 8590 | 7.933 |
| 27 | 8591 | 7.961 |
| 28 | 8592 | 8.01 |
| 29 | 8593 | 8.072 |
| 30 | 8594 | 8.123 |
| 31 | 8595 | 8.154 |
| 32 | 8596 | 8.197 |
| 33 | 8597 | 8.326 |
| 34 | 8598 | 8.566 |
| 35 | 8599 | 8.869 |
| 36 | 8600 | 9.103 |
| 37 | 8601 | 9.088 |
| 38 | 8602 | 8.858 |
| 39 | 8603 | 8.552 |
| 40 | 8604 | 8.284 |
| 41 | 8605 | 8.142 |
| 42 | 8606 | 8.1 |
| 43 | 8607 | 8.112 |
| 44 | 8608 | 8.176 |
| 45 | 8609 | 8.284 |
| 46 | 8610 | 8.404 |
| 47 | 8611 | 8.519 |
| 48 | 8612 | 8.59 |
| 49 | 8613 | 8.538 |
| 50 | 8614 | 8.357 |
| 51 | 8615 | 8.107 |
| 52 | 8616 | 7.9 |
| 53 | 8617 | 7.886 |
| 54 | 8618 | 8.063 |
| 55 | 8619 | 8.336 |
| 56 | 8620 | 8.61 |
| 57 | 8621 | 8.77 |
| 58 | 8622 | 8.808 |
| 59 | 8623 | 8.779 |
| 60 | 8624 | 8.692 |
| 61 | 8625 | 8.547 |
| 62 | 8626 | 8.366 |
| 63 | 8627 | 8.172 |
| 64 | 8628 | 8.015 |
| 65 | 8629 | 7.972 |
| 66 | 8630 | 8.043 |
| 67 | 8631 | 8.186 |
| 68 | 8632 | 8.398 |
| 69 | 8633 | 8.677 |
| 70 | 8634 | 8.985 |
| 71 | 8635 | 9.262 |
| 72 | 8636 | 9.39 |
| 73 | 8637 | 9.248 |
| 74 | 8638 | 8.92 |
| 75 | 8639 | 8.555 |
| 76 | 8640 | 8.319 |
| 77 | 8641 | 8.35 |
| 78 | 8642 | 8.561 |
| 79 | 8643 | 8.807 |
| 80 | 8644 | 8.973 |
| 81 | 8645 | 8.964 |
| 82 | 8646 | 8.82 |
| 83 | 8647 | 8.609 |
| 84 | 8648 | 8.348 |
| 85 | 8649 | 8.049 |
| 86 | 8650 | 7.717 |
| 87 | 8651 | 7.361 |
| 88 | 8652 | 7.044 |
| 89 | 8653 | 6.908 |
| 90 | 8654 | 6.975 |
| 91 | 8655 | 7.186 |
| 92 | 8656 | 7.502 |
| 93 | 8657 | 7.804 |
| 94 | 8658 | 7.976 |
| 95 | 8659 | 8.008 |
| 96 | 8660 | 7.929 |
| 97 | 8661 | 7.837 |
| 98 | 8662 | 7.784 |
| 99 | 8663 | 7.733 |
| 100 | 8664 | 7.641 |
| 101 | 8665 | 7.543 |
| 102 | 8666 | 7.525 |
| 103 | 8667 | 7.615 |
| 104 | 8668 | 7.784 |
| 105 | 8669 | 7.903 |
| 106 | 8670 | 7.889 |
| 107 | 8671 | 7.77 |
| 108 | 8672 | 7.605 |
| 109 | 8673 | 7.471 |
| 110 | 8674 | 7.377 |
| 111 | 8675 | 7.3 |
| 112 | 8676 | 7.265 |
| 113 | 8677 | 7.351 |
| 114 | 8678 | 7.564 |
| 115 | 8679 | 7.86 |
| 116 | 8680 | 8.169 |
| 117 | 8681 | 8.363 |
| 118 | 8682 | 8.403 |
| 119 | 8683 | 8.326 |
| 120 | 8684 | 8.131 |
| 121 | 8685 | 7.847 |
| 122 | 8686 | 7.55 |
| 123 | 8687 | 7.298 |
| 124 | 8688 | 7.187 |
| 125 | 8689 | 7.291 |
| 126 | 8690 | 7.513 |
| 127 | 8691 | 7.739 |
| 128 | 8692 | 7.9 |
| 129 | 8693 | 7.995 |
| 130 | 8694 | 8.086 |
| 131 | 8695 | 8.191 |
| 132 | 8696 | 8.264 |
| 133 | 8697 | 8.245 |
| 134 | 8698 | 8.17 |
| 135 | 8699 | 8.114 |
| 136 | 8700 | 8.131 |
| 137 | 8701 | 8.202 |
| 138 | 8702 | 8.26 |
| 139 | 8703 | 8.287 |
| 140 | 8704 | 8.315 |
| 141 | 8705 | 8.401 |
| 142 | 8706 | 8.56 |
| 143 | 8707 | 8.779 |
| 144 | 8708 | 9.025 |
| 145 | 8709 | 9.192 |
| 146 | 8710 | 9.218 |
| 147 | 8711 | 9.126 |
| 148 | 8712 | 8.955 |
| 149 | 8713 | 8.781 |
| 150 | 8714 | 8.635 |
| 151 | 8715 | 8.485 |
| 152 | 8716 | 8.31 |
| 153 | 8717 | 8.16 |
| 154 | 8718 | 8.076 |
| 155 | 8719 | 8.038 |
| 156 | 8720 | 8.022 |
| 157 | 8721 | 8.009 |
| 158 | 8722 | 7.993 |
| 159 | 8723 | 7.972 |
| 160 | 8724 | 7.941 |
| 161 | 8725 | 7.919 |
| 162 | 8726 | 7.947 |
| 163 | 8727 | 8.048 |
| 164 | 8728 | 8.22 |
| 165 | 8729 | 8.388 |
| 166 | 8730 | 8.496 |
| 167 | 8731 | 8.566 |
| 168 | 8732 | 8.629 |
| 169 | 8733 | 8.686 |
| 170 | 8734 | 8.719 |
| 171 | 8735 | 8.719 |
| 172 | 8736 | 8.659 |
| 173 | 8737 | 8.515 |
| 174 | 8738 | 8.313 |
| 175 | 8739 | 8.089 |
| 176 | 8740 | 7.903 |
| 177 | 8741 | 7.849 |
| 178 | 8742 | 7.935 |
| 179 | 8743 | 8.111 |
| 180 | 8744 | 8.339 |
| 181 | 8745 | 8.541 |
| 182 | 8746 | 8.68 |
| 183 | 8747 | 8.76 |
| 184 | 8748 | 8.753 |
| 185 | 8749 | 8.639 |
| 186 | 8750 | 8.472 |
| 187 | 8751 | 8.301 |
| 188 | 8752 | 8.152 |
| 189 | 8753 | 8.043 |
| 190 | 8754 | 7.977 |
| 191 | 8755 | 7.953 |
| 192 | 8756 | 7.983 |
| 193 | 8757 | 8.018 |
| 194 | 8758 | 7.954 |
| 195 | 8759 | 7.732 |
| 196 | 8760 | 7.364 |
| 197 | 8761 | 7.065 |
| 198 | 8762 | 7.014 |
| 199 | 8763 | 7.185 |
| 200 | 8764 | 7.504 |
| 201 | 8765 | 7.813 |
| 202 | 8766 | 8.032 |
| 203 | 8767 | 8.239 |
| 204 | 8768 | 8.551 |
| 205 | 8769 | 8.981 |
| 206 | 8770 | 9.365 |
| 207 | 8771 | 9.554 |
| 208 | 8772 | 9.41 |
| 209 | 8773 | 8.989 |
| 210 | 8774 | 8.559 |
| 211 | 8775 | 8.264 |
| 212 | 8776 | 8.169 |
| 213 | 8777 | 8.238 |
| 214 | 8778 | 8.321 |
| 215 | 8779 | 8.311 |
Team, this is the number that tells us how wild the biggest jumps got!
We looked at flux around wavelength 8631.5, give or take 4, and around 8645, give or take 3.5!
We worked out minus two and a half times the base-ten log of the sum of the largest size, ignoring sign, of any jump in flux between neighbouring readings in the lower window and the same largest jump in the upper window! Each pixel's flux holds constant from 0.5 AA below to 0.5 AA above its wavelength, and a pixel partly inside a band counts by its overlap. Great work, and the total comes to 0.61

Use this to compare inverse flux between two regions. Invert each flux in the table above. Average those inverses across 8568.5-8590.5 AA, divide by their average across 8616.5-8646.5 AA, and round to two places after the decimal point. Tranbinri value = 1.00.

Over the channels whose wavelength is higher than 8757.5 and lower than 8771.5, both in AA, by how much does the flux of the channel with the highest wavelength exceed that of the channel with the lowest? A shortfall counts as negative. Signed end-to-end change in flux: 1.6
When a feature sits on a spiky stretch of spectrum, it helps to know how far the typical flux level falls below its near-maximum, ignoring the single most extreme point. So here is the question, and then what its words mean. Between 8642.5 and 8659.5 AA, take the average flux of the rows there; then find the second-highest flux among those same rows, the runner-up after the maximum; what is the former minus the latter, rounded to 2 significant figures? -1.0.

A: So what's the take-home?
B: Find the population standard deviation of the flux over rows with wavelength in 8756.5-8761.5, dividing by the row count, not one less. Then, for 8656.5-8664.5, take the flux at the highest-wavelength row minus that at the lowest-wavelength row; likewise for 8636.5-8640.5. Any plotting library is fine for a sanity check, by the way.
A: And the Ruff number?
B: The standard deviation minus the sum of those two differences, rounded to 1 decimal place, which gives 1.5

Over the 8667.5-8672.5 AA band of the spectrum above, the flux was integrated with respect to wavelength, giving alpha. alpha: 39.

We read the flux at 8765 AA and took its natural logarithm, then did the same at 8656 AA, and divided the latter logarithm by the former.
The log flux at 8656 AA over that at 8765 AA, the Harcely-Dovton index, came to 0.98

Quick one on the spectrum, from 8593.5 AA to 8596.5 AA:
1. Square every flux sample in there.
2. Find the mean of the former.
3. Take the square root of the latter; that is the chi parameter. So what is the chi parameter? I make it 8.2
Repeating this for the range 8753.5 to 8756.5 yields 8.0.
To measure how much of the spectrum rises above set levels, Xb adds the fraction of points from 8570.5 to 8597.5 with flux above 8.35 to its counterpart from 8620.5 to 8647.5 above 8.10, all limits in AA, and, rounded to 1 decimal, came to 1.4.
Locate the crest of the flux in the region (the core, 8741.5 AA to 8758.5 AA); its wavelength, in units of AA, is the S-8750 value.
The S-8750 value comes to 8747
